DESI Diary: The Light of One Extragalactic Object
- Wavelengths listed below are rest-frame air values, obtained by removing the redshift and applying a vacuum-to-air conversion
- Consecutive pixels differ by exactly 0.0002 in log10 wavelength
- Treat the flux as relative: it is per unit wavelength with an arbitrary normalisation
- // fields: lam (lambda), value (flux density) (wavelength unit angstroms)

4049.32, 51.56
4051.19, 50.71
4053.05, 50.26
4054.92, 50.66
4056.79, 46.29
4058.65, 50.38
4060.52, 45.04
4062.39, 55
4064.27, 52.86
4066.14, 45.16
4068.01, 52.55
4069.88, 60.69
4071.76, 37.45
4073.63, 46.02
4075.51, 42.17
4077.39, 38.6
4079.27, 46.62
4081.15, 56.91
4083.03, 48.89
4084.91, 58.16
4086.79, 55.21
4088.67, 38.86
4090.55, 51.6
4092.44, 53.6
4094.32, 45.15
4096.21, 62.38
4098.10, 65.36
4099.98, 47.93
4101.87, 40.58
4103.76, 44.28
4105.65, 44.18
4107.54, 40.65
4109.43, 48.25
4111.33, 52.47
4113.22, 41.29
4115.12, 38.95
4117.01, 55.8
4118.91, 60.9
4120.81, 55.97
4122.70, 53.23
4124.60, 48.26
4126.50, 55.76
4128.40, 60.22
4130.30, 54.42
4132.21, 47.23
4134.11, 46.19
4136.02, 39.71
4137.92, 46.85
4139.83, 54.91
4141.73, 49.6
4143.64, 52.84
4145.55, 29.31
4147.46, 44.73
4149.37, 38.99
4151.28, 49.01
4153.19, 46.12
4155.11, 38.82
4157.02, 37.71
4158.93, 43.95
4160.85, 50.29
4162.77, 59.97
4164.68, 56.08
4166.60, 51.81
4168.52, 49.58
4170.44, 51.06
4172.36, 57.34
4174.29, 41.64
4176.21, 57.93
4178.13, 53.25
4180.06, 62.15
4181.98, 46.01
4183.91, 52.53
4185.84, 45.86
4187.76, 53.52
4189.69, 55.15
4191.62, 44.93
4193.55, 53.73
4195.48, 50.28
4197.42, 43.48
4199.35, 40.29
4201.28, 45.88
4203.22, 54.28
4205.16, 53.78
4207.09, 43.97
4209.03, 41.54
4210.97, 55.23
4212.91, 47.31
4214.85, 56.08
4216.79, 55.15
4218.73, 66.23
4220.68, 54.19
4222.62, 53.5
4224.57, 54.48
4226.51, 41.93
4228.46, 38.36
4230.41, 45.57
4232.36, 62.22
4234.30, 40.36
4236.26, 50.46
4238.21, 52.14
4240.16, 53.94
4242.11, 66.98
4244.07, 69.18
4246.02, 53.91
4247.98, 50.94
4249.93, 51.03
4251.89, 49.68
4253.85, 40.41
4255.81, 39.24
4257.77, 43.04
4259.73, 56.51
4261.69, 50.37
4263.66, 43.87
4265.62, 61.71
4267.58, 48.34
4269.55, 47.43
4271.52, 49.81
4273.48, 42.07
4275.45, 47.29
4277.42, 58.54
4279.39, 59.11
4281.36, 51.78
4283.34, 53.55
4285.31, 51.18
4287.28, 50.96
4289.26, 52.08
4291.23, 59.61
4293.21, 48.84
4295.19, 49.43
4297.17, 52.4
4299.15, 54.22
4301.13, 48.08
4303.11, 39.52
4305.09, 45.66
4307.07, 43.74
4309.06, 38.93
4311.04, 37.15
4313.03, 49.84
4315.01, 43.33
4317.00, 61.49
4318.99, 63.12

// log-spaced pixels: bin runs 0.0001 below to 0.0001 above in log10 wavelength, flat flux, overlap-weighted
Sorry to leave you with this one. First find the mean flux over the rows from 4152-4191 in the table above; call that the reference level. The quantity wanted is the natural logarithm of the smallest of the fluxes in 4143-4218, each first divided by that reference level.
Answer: -0.54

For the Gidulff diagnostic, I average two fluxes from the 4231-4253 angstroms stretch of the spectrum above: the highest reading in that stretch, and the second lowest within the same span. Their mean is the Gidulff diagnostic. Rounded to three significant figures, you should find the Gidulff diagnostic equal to 59.4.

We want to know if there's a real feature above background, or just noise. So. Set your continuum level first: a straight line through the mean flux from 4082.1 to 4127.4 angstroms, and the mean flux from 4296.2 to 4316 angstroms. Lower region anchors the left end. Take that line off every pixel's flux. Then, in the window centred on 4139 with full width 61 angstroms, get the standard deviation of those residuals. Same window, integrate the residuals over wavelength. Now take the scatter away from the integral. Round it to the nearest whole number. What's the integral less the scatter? -53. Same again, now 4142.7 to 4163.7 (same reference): -101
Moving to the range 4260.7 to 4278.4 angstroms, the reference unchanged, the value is 60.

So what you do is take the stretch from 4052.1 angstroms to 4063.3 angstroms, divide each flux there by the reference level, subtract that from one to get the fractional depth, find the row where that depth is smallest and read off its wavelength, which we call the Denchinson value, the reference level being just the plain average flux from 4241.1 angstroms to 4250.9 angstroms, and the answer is 4062.39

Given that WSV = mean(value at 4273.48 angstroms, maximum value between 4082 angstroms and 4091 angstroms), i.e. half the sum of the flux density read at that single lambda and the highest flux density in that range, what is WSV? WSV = 50.1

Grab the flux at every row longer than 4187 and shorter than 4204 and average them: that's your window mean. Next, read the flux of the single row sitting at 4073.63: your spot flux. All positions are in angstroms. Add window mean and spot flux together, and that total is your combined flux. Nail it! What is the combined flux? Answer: 95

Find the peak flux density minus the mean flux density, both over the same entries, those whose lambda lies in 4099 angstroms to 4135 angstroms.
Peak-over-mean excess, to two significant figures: 12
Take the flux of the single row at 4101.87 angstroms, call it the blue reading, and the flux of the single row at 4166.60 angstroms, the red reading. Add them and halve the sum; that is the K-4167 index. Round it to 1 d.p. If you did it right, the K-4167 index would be 46.2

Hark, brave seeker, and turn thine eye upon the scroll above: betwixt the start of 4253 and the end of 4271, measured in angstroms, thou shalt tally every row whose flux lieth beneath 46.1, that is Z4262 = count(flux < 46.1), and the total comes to 4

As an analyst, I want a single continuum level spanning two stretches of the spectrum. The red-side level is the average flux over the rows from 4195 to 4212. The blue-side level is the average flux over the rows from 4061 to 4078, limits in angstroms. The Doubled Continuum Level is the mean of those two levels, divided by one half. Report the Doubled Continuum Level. 95.5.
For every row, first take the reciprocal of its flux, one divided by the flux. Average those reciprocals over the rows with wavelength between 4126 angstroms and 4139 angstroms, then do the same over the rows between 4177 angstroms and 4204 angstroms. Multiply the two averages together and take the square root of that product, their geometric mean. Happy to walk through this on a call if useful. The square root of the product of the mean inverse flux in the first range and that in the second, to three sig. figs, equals 0.0203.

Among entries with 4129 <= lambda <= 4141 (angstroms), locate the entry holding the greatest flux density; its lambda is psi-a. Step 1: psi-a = 4139.83 angstroms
